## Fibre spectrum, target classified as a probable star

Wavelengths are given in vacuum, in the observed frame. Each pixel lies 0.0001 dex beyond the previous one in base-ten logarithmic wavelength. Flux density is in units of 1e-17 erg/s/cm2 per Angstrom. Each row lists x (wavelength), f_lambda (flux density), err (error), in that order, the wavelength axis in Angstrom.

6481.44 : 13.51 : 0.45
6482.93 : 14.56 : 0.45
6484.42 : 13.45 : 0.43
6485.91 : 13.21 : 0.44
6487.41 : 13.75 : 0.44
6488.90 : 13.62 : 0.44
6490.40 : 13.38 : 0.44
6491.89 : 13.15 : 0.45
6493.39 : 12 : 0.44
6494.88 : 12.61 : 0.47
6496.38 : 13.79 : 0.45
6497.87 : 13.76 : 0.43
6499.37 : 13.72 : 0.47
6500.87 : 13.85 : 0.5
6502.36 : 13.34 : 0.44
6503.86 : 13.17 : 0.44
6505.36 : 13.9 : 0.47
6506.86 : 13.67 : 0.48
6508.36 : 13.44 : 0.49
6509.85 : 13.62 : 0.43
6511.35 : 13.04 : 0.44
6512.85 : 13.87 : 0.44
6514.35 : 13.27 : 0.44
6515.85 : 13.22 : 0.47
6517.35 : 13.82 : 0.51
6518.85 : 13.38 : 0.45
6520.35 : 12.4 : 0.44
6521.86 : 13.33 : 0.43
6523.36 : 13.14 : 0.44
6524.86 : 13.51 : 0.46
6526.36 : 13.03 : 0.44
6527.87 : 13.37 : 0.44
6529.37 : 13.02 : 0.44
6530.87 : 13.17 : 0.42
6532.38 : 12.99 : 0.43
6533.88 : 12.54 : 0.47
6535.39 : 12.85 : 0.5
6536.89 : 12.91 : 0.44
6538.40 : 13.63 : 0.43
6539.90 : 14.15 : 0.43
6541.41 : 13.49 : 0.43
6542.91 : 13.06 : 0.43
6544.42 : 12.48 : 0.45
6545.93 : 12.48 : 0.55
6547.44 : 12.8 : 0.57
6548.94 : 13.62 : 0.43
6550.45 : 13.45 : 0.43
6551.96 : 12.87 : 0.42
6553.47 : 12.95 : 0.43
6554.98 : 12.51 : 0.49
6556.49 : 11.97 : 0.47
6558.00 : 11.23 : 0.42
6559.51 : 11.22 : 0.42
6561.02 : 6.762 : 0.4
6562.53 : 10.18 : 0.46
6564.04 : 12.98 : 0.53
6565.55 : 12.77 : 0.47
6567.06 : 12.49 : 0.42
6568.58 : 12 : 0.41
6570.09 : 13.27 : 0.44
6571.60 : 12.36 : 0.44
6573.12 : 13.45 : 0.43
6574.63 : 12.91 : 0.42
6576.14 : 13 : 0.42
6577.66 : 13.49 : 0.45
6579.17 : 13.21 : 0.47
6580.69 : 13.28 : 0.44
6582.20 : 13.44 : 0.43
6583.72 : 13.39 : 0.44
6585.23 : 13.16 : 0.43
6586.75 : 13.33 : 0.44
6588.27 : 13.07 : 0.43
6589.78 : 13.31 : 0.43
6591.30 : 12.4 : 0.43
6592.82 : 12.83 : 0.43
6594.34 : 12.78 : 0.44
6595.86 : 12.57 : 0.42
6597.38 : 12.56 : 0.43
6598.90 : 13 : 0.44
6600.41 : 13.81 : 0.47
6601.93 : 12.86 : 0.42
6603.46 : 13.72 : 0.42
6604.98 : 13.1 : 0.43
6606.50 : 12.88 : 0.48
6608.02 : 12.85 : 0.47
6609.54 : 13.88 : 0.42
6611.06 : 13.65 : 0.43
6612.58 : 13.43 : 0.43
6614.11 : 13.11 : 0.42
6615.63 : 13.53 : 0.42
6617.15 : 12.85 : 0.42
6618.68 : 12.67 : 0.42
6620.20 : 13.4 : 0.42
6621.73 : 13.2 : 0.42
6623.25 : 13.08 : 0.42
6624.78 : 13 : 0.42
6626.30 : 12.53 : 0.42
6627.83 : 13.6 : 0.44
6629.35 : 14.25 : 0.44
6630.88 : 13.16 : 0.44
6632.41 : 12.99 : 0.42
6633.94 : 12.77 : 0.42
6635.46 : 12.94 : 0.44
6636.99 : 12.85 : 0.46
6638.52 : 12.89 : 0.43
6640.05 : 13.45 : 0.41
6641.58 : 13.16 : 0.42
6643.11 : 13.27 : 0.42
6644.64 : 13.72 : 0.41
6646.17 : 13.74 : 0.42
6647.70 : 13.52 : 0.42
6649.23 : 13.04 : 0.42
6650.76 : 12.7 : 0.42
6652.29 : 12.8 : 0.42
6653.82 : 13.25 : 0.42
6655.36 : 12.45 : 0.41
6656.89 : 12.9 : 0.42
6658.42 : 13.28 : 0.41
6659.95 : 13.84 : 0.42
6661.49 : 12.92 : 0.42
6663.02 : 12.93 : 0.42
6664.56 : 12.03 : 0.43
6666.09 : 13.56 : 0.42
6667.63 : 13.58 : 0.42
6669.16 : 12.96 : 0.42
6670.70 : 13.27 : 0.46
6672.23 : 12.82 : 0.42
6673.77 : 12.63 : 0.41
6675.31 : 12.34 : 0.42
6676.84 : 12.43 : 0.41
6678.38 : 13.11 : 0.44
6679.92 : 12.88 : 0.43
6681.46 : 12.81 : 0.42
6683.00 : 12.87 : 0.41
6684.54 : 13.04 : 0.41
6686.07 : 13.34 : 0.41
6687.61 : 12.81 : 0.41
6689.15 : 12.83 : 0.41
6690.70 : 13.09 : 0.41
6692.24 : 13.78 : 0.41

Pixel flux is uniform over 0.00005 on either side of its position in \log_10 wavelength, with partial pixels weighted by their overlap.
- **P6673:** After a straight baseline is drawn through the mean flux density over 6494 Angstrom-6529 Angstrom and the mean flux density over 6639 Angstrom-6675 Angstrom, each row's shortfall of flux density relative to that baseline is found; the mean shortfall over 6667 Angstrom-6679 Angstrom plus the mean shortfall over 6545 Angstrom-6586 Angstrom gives 1.0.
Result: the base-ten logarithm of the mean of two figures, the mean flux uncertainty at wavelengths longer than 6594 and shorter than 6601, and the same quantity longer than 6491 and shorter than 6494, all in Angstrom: -0.354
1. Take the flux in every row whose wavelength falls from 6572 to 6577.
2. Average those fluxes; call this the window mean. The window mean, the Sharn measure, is 13.1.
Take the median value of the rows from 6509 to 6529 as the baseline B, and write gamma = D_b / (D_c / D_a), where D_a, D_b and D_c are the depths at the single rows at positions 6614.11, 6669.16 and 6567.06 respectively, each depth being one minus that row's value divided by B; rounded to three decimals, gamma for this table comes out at 0.007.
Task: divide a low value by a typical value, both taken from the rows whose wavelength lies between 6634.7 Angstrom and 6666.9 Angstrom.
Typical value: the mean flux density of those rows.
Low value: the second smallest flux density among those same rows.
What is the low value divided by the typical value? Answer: 0.950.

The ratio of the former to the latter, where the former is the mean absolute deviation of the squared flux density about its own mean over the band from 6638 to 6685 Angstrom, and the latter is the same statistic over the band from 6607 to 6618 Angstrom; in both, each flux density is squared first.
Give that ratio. 0.99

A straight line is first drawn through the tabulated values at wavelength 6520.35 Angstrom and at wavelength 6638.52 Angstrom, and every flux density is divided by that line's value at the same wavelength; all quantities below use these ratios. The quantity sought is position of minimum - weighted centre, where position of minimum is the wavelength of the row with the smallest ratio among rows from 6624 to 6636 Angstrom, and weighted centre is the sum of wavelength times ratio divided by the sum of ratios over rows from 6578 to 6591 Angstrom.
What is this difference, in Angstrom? 41.8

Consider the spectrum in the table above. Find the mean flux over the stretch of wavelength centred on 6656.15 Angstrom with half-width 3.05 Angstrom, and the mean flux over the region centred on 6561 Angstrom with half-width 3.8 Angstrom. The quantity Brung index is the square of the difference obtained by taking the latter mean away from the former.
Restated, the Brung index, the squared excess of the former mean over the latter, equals 6.2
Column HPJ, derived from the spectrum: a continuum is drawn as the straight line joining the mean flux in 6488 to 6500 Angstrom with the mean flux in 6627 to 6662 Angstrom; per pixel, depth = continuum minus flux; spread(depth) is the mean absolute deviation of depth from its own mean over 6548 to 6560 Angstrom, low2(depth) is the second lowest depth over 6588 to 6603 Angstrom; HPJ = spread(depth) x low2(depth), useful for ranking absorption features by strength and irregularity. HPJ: -0.07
